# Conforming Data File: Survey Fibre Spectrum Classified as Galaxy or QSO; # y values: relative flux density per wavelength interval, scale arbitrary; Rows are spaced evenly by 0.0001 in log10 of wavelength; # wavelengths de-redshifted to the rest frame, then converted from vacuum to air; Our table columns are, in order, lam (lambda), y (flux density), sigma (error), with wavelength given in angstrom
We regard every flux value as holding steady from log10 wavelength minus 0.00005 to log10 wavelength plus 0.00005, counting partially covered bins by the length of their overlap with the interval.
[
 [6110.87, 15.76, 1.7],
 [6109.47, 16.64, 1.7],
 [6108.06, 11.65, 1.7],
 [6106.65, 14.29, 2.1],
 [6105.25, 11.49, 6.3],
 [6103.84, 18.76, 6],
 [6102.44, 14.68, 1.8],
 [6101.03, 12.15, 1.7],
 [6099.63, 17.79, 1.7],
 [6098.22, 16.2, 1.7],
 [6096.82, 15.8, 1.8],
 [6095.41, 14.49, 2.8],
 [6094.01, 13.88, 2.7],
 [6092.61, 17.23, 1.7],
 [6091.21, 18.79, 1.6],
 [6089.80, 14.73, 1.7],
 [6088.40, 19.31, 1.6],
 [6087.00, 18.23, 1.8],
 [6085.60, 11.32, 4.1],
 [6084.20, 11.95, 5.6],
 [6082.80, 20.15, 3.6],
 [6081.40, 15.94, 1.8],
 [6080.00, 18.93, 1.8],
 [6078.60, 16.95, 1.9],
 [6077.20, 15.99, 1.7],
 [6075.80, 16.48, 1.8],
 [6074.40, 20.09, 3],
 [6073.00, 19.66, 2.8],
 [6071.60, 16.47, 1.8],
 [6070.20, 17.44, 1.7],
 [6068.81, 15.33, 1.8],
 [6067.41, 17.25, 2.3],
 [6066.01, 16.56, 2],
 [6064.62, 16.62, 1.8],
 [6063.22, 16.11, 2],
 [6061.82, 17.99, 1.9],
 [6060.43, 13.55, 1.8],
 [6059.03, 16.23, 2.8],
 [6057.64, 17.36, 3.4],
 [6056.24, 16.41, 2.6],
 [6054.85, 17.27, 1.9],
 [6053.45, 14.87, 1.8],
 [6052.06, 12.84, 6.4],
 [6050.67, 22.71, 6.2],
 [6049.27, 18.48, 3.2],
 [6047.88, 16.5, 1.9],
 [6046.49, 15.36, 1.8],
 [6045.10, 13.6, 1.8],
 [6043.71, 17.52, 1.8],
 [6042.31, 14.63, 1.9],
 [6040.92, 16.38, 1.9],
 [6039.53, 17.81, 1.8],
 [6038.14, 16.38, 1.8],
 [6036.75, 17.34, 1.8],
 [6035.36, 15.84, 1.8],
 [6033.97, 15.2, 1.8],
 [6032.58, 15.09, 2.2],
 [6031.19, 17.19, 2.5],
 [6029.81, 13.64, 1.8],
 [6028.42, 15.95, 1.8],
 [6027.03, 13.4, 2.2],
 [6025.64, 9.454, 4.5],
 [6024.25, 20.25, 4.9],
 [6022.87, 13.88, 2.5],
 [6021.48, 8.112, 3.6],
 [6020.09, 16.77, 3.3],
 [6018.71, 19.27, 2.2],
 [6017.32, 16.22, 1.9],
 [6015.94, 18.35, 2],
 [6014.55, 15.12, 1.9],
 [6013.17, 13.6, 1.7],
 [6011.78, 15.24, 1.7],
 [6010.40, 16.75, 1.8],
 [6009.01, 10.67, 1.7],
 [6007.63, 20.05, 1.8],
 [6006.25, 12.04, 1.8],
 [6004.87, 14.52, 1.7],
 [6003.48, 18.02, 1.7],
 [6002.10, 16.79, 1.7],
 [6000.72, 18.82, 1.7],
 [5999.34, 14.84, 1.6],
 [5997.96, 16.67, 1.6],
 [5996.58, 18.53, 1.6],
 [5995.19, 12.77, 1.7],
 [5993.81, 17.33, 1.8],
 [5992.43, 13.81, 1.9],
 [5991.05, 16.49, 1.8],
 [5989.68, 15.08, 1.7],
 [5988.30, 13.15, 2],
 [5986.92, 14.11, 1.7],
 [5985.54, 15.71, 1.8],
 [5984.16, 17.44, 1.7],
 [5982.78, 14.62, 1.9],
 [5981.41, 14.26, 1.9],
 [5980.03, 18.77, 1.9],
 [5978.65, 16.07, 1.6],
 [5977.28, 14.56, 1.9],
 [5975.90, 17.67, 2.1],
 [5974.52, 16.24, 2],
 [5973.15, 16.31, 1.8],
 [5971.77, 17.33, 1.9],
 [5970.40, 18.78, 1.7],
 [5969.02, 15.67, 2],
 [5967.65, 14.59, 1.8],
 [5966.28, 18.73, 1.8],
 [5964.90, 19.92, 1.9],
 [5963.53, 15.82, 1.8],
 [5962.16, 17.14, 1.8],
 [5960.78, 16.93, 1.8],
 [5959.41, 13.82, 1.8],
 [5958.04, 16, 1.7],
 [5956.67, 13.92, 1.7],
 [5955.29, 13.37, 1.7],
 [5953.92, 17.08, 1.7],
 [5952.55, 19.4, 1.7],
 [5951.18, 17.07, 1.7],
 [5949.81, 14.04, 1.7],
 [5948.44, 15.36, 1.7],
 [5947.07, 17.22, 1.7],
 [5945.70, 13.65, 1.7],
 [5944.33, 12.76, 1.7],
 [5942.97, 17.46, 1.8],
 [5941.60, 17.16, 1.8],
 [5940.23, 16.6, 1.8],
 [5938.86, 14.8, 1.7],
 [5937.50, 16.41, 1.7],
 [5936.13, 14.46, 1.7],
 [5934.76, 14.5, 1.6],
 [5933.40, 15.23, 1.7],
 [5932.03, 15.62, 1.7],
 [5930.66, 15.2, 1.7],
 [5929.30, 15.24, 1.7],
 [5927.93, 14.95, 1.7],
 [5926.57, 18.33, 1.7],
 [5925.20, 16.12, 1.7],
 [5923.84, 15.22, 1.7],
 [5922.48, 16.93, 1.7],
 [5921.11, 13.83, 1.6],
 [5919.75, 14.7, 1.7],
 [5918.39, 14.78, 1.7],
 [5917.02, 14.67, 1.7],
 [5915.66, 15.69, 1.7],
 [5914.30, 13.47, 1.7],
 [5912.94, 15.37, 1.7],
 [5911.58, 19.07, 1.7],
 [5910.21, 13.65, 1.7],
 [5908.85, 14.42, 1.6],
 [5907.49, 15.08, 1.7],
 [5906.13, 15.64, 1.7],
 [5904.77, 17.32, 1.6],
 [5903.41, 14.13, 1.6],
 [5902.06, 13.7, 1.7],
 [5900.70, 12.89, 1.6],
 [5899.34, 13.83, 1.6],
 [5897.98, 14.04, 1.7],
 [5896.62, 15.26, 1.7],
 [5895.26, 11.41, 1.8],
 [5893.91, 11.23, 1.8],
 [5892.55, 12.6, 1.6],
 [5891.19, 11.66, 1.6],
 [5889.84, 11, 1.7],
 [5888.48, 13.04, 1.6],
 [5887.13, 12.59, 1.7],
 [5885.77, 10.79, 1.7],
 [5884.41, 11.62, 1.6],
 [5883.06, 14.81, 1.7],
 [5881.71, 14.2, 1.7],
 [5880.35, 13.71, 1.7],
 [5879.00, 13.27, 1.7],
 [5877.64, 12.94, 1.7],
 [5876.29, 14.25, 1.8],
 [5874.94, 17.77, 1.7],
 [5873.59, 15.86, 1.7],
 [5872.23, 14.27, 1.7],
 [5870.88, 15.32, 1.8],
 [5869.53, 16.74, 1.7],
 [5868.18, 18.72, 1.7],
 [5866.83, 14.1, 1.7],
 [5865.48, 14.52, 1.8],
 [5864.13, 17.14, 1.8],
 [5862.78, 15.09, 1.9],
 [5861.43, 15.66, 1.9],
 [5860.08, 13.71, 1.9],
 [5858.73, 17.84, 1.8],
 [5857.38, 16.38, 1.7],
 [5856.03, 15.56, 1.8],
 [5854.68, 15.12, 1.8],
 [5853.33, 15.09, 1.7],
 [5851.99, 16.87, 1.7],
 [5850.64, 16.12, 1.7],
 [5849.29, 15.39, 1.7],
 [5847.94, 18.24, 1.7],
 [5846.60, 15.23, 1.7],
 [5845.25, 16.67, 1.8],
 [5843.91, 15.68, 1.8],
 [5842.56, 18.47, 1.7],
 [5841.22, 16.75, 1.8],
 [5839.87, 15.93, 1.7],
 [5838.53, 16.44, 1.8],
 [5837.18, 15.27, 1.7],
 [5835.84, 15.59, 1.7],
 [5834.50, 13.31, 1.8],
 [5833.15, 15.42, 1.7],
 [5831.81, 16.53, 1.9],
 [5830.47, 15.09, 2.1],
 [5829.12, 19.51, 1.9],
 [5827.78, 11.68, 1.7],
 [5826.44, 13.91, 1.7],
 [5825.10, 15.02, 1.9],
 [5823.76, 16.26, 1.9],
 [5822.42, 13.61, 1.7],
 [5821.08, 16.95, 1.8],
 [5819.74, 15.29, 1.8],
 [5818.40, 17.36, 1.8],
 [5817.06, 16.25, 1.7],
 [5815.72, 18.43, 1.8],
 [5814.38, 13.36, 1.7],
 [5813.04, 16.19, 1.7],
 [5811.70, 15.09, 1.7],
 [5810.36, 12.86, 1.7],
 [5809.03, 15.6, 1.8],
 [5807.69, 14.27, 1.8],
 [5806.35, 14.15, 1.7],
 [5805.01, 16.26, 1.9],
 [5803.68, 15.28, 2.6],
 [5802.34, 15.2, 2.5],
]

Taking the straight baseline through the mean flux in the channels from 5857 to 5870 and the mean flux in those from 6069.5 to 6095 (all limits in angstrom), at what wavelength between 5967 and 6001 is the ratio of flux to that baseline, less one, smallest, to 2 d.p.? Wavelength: 5995.19 angstrom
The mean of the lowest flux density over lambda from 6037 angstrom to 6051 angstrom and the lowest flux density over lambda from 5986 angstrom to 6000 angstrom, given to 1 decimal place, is 13.2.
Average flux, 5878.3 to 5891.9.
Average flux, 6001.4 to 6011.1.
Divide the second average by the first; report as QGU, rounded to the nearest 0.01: 1.23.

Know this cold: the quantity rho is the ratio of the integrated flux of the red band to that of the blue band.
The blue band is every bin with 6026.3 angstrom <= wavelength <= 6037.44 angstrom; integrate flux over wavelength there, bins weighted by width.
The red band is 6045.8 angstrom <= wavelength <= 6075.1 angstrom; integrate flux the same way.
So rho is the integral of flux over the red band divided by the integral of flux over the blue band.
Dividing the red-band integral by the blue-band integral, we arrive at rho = 2.9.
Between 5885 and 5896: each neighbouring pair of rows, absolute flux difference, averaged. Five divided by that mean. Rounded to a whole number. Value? 5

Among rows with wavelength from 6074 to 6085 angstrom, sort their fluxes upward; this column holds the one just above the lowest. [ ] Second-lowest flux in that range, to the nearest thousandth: 15.940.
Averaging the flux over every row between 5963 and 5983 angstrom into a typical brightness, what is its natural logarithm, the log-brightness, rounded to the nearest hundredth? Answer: 2.81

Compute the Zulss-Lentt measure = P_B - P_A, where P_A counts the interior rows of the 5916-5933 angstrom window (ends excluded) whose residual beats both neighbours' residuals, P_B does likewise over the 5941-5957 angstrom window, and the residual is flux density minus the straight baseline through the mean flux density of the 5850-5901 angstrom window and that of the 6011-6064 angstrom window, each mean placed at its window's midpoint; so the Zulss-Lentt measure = -1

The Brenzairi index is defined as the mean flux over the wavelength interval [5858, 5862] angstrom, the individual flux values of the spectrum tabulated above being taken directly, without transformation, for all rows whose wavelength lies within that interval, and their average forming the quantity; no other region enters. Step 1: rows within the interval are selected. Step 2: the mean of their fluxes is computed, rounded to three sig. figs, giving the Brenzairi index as 15.7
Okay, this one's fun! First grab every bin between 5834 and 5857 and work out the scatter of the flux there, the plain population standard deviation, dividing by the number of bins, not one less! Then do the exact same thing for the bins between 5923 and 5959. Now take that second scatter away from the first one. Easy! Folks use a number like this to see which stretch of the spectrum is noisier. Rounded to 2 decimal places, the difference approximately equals -0.37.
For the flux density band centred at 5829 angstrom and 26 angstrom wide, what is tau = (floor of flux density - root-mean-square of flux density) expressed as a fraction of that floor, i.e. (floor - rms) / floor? -0.34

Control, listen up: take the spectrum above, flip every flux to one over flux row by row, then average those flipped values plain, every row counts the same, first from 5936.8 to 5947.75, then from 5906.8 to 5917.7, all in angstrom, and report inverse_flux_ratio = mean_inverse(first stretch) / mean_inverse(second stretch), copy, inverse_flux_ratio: 0.97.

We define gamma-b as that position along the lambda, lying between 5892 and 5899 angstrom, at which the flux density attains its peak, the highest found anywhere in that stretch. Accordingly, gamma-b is 5896.62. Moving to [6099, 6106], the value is 6103.84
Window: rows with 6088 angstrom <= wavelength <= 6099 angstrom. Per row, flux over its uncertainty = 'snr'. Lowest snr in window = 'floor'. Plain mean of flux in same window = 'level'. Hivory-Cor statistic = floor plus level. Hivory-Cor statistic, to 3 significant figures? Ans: 21.4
